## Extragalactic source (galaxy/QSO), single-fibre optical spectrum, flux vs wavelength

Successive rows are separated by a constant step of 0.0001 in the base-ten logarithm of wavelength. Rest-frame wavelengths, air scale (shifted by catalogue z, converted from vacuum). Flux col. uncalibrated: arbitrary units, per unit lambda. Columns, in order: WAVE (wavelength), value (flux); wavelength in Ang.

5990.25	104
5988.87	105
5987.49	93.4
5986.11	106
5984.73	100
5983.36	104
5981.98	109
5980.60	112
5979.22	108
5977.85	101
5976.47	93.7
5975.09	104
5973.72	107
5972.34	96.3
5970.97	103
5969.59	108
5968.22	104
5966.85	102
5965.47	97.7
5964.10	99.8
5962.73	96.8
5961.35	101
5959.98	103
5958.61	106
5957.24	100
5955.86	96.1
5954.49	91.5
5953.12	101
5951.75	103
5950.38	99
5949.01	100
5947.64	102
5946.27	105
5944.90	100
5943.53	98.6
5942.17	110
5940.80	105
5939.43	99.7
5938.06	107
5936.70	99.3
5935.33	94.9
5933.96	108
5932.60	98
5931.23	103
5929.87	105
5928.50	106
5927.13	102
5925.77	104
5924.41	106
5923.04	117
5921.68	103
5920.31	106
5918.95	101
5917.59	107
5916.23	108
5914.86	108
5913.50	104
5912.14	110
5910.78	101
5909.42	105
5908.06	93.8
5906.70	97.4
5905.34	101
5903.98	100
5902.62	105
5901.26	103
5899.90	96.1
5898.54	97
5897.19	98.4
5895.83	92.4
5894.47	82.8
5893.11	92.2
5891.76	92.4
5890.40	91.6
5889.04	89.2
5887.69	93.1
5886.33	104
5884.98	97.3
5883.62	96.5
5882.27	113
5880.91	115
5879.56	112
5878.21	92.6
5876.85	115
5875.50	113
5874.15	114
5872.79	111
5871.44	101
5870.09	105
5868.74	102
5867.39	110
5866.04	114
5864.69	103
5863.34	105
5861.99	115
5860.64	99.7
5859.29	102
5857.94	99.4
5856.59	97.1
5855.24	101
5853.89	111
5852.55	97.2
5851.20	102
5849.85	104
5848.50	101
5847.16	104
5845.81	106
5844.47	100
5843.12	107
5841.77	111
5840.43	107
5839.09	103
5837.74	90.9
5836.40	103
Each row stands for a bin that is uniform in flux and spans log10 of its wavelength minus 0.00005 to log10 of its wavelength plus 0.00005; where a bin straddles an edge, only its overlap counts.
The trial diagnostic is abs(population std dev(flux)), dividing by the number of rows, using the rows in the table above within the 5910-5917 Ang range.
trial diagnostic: 3.2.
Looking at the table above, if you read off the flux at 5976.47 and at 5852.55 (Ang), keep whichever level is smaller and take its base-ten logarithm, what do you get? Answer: 1.97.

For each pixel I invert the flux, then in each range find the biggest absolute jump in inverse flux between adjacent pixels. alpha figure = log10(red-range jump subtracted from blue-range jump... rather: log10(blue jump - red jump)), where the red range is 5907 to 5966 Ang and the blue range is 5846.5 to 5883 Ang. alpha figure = -3.1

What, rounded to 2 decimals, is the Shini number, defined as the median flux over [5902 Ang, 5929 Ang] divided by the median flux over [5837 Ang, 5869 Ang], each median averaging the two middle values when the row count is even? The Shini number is 1.01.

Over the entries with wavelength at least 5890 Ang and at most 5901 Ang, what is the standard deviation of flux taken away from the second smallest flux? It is 87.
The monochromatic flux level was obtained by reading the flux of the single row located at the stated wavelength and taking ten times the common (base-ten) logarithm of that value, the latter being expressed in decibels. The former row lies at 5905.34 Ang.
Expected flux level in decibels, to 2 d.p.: 20.04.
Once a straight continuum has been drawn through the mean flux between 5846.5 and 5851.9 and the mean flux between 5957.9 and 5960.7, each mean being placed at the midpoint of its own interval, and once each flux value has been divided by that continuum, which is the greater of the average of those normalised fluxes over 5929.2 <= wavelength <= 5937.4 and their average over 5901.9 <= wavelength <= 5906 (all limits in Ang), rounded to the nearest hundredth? 0.98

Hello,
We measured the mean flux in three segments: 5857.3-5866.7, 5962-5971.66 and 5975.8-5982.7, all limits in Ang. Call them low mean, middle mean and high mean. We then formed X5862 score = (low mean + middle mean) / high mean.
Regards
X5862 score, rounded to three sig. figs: 1.98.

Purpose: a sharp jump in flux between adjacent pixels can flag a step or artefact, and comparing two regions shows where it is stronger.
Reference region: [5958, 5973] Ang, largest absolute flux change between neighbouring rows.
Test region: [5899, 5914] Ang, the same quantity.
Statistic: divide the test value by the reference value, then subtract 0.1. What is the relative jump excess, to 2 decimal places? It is 1.57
